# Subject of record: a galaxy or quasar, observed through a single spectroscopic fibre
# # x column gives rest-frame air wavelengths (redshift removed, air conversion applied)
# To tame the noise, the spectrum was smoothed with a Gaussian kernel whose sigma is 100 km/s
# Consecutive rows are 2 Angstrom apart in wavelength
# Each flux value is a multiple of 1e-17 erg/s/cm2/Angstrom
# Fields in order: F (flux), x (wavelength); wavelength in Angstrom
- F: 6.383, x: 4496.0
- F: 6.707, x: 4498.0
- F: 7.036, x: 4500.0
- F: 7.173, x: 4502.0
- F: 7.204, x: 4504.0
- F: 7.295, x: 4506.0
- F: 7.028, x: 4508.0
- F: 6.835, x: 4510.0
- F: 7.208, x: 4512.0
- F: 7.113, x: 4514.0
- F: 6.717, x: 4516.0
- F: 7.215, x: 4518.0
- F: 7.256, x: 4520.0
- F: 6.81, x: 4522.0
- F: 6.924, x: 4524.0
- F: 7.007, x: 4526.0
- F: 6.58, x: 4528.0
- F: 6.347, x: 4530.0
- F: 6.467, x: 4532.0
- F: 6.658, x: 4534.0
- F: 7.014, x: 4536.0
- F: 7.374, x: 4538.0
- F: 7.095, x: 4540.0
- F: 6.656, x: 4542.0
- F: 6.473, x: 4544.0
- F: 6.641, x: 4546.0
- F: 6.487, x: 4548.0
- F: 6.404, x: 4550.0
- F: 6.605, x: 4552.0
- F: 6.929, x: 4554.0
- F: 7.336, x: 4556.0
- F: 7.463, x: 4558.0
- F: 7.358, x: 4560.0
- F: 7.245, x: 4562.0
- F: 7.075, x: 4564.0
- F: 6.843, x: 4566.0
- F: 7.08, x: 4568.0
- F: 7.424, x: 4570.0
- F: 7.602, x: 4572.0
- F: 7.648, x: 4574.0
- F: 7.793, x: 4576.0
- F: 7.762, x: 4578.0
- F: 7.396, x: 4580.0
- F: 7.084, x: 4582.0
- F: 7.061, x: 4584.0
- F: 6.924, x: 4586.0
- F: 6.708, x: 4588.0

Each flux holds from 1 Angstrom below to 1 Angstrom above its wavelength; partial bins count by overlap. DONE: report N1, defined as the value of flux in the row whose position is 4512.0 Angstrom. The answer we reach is 7.208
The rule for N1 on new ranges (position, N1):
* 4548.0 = 6.487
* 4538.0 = 7.374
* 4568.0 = 7.08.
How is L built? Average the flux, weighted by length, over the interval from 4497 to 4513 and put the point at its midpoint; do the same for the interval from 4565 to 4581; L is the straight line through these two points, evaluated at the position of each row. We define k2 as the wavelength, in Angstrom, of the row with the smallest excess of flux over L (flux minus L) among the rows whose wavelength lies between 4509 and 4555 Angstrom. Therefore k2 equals 4550.0 Angstrom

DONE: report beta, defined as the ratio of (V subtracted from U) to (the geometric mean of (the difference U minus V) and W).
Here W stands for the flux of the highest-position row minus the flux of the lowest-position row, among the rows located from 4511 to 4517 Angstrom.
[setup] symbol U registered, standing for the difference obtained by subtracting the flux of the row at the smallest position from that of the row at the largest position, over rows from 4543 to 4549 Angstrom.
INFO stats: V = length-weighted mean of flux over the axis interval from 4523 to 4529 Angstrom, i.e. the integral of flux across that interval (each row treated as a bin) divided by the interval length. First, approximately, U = 0.0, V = 6.84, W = -0.49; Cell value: -3.7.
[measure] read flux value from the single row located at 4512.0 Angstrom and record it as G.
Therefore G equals 7.208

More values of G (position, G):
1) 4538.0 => 7.374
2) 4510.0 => 6.835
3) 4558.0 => 7.463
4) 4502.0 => 7.173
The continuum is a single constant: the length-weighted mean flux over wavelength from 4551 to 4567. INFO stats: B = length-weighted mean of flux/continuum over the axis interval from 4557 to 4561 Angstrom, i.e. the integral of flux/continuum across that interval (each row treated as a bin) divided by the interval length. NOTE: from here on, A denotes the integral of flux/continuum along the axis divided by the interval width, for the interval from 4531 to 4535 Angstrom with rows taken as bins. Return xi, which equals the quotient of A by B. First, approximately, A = 0.92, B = 1.04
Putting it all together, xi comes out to 0.886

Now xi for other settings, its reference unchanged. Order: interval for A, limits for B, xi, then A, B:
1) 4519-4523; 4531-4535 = 1.072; 0.99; 0.92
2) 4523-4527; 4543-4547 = 1.062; 0.98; 0.92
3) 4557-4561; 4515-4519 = 1.064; 1.04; 0.98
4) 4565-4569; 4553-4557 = 0.976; 0.98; 1.00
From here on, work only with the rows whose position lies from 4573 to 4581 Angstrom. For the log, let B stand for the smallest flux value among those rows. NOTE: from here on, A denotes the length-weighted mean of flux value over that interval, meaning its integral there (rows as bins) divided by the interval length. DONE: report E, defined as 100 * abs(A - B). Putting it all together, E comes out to 25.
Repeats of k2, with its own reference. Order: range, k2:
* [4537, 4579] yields 4550.0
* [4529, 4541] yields 4530.0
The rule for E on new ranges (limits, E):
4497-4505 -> 32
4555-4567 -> 38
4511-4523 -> 34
